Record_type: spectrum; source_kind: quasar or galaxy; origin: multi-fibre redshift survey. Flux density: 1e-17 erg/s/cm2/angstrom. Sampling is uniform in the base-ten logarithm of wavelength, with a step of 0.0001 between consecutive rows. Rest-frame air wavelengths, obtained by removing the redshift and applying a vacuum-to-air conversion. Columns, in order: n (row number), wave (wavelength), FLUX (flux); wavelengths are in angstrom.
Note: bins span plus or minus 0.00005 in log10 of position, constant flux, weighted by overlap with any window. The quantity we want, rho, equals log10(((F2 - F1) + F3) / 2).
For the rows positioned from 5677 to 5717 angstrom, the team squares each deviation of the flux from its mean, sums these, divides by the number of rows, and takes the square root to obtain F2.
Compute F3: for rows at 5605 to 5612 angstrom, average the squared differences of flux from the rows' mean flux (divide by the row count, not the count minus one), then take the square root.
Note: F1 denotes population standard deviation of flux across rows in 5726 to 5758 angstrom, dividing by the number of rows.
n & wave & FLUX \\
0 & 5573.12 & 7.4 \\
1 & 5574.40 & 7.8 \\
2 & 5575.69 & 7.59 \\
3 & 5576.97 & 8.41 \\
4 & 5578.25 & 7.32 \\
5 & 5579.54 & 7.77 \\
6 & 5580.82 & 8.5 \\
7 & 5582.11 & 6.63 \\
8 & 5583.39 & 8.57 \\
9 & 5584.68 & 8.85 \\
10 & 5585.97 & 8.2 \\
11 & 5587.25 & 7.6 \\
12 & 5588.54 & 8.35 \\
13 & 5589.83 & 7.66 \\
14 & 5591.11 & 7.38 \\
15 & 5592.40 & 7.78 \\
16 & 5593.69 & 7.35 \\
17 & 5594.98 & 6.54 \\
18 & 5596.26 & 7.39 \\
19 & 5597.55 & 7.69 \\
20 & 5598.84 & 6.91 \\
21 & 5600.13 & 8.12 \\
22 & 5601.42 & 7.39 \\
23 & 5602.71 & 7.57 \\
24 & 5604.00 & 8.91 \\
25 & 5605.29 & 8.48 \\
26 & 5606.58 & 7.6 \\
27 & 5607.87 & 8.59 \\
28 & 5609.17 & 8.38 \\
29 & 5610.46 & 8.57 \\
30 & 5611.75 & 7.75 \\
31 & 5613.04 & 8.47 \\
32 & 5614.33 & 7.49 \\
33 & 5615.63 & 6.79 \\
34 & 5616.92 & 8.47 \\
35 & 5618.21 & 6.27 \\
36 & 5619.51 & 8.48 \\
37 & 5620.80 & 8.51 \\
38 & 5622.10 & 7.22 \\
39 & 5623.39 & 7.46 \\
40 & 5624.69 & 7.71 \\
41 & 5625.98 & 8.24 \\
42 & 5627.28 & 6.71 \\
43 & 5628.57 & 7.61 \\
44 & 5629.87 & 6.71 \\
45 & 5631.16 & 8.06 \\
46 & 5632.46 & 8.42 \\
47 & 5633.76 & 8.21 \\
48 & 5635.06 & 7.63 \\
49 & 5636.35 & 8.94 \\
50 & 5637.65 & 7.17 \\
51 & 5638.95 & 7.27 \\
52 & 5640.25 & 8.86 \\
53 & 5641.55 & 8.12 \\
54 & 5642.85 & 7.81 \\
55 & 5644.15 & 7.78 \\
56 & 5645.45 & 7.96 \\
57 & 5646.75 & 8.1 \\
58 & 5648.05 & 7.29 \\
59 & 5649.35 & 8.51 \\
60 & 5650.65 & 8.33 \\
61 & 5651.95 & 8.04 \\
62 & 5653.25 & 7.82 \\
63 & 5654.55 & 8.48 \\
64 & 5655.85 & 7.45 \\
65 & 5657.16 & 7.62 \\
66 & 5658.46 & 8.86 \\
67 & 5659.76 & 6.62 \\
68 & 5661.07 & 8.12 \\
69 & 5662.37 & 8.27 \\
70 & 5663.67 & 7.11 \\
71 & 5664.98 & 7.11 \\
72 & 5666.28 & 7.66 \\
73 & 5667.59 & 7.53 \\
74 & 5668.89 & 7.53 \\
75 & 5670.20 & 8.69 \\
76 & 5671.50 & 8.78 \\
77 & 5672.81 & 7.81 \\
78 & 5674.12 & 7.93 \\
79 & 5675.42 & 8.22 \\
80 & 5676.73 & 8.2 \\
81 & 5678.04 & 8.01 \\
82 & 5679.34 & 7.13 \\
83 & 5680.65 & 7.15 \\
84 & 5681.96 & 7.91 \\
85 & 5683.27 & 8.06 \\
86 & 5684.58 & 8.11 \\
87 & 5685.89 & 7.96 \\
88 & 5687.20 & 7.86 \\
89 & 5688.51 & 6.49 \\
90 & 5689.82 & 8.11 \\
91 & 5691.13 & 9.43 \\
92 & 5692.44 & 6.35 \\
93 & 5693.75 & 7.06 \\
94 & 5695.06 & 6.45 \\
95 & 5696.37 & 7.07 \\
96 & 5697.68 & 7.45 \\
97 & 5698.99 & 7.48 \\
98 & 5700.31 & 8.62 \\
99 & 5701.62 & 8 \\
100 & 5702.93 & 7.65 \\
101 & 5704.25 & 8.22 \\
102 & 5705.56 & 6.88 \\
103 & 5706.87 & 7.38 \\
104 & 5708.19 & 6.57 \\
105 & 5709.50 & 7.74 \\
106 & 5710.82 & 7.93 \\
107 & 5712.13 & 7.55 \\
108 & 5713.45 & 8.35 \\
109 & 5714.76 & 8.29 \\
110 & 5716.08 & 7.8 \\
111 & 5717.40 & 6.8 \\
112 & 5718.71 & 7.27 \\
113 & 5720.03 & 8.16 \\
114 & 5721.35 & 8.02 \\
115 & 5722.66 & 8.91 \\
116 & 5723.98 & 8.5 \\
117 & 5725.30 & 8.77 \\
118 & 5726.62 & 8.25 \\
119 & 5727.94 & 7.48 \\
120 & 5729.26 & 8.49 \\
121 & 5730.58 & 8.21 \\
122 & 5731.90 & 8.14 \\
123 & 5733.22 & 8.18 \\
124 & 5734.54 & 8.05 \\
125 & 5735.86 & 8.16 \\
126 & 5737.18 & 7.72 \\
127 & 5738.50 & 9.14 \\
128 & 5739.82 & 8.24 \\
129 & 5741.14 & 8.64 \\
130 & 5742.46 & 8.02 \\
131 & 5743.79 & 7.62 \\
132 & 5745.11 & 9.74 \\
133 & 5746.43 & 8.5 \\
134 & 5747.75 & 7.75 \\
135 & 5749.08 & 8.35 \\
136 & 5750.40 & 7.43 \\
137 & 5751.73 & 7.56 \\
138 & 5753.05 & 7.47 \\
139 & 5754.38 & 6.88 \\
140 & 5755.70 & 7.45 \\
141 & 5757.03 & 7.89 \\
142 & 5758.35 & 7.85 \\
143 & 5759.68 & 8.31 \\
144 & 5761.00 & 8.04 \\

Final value -0.61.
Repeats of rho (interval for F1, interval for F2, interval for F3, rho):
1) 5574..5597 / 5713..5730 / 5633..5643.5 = -0.53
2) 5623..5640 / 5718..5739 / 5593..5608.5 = -0.60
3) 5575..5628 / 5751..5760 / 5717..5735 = -0.83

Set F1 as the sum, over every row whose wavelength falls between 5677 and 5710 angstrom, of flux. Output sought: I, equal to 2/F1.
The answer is 0.0106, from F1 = 189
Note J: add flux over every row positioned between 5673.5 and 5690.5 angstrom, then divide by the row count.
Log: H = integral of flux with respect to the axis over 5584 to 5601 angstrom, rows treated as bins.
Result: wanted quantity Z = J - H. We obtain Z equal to -123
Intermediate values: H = 130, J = 7.78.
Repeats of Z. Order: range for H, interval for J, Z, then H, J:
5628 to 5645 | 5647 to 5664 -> -126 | 134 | 7.89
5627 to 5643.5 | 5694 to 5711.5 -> -122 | 129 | 7.50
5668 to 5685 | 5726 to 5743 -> -127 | 135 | 8.21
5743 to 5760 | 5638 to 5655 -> -126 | 134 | 8.03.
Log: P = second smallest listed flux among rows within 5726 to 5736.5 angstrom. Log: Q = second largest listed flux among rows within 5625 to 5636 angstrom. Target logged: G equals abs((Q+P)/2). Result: 8.1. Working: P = 8.05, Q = 8.24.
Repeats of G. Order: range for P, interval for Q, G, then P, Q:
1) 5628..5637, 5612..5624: 8.0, 7.61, 8.48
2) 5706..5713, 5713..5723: 7.9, 7.38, 8.35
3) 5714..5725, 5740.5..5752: 8.0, 7.27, 8.64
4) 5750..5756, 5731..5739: 7.8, 7.43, 8.18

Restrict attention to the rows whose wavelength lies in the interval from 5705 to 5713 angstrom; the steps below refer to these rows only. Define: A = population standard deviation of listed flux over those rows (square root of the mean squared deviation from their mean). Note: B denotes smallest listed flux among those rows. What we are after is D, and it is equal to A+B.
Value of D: 7.0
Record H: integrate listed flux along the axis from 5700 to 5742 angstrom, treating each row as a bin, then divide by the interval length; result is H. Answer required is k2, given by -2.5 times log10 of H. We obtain -2.26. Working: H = 8.00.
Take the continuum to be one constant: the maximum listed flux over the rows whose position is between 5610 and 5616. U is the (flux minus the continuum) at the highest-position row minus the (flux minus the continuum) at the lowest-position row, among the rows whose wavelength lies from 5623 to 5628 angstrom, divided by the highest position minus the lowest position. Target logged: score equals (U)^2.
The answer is 0.04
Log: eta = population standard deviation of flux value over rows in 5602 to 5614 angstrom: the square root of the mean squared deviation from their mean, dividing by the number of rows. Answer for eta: 0.460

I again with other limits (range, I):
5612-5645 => 0.0103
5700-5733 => 0.0101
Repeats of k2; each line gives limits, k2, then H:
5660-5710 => -2.21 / 7.68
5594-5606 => -2.21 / 7.66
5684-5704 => -2.20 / 7.62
